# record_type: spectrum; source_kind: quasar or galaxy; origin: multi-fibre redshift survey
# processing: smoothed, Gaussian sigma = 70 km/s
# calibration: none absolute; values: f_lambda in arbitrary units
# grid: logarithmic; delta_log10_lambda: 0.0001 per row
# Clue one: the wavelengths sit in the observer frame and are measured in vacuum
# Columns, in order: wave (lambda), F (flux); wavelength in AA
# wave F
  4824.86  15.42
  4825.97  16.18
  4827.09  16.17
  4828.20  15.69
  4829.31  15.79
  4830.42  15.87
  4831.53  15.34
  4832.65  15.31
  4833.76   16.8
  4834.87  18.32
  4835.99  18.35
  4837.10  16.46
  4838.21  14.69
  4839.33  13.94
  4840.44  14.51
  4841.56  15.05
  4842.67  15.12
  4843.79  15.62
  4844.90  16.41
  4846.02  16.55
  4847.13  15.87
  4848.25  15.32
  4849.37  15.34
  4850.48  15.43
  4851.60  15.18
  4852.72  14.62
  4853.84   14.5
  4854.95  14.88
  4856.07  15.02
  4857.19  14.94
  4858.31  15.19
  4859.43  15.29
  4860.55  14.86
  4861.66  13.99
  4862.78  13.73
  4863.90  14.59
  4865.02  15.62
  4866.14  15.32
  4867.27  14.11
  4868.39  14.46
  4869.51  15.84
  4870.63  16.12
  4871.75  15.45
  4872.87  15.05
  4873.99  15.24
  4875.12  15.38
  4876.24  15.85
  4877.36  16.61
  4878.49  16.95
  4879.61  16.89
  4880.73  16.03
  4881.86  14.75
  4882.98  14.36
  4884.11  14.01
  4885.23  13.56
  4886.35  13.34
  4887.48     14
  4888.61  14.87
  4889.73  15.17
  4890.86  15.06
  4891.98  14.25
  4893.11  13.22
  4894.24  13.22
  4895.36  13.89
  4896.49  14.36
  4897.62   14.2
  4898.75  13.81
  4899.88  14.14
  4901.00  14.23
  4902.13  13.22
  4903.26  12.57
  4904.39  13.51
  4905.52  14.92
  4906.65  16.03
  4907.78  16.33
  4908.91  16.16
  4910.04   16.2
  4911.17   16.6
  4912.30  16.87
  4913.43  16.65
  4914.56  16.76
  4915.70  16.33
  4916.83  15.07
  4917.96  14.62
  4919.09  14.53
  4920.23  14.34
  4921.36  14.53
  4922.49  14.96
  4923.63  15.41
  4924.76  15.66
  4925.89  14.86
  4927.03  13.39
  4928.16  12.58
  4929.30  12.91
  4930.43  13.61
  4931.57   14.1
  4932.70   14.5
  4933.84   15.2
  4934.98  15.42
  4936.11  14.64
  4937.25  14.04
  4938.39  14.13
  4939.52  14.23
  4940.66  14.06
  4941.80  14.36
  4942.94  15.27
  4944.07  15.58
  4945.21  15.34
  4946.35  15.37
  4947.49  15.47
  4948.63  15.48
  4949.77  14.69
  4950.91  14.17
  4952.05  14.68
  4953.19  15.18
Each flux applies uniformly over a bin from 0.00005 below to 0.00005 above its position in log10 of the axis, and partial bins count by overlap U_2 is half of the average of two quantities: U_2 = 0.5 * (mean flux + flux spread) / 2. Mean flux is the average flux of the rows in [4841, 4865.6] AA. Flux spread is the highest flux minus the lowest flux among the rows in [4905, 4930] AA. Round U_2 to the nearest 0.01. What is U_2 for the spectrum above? 4.86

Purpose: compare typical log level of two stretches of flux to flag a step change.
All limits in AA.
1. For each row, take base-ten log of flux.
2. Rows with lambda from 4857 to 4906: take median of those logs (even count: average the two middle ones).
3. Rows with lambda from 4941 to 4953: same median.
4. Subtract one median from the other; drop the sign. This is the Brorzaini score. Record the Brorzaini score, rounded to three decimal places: 0.018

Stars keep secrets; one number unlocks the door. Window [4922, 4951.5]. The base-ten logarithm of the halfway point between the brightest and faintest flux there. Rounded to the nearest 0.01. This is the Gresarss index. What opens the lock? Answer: 1.15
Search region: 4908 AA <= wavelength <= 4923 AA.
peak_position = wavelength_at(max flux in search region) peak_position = 4912.30 AA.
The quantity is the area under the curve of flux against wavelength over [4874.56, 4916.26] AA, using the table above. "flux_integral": 625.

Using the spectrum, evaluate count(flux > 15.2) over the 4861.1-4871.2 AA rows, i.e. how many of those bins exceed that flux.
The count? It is 4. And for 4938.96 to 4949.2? 6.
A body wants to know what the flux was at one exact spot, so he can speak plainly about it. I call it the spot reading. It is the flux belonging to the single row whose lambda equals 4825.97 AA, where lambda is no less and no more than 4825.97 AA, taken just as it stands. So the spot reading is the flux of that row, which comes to 16.18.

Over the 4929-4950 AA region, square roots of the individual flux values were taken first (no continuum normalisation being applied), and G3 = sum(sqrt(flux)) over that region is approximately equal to 72.7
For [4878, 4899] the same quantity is 72.4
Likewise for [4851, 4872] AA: 73.4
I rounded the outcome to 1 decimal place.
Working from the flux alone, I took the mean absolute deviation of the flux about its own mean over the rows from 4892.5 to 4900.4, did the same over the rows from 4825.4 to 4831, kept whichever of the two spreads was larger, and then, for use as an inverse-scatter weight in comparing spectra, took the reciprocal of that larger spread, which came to 2.8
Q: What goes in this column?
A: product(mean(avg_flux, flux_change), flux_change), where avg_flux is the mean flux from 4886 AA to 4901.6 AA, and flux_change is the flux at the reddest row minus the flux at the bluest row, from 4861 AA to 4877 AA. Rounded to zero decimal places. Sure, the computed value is 15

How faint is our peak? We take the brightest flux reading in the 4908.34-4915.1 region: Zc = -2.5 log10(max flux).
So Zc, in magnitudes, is -3.07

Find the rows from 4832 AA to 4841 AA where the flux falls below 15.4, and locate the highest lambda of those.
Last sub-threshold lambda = 4840.44 AA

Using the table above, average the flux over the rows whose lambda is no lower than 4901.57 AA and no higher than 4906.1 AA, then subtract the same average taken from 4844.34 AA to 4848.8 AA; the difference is -2.5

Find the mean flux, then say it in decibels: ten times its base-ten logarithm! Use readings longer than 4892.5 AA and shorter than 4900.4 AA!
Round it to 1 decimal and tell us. 11.4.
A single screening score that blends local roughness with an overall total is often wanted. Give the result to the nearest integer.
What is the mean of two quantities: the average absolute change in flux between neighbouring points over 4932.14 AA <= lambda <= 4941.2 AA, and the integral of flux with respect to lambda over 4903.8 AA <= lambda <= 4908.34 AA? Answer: 35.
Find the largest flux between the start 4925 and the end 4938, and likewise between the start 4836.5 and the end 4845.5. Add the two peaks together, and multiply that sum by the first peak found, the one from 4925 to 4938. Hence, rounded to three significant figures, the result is 492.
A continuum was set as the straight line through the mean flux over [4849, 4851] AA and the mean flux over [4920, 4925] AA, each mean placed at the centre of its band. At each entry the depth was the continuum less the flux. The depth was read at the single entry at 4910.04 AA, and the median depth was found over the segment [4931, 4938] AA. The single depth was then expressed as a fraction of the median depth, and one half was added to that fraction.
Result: -3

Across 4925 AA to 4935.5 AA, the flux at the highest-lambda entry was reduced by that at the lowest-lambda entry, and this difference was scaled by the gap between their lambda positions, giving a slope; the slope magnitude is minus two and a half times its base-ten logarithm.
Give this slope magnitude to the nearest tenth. 3.0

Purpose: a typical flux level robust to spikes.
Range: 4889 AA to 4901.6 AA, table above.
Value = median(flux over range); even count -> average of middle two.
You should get 14.2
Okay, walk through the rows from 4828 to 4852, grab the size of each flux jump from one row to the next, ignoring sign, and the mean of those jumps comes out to 0.590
